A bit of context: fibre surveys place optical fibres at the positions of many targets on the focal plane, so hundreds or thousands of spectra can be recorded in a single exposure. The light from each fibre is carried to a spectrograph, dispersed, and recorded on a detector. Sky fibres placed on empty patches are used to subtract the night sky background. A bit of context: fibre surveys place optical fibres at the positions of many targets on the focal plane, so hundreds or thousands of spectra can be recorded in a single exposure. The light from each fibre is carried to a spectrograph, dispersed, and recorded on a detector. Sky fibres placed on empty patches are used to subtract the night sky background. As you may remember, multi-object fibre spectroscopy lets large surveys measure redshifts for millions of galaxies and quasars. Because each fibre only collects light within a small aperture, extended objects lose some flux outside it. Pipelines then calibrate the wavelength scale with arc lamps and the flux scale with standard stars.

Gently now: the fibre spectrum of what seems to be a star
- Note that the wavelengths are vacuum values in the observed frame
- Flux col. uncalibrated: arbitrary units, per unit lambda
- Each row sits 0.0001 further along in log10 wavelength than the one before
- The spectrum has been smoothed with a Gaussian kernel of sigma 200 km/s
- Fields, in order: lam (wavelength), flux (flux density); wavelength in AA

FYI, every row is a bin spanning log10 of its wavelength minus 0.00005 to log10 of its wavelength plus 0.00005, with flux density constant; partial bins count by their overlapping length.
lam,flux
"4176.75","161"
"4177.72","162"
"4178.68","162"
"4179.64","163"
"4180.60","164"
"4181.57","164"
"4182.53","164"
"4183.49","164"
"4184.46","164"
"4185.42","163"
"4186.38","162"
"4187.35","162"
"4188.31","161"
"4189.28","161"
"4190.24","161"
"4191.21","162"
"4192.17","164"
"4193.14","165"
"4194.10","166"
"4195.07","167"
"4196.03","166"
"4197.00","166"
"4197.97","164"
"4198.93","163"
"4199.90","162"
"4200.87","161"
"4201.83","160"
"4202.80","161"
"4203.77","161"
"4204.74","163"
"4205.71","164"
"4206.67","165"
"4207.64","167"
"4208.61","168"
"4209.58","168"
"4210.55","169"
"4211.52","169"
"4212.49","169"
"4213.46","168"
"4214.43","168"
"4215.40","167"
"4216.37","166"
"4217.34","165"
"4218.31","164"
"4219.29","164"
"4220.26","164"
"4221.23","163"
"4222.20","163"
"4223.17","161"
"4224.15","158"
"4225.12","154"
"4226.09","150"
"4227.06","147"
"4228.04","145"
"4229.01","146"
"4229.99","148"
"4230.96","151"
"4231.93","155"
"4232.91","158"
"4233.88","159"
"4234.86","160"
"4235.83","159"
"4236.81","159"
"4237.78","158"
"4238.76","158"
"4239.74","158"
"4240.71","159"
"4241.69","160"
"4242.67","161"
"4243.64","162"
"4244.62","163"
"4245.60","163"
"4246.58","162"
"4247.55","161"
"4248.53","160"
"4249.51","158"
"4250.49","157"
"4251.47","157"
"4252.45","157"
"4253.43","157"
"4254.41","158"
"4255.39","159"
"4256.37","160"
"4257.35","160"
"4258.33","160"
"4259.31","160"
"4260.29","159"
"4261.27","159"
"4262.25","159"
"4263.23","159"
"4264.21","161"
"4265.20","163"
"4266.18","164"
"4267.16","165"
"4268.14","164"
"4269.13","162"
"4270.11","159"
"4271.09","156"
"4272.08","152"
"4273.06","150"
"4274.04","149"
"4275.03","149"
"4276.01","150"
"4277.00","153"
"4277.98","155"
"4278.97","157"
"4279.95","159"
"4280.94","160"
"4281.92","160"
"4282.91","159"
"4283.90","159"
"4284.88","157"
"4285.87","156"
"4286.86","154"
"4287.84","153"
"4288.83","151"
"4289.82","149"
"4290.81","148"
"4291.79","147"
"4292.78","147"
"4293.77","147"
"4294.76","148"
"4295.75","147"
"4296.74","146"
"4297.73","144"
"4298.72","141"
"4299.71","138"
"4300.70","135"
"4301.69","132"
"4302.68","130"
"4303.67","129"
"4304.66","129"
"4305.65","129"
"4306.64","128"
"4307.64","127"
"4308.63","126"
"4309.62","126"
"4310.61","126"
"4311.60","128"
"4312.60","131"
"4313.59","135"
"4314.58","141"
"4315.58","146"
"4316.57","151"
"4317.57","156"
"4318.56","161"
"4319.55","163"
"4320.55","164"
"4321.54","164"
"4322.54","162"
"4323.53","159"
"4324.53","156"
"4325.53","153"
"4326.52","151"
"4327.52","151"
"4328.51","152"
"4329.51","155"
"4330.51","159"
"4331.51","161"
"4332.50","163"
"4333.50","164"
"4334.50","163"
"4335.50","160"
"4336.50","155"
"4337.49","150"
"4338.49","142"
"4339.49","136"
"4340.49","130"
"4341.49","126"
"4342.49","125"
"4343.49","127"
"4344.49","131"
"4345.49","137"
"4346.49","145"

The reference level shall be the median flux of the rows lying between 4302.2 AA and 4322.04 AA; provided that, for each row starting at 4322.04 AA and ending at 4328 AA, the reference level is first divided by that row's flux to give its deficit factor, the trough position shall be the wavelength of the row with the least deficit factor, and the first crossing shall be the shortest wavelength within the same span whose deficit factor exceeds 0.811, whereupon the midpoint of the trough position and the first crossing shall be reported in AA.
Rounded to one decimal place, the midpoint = 4323.0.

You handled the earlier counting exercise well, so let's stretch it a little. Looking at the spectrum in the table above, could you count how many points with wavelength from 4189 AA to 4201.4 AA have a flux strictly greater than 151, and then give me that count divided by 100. 0.130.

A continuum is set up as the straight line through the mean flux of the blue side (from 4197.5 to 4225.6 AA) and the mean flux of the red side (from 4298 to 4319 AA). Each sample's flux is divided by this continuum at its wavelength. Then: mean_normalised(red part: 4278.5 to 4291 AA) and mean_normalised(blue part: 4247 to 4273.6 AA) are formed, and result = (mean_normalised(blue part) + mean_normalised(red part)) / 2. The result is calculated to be 1.08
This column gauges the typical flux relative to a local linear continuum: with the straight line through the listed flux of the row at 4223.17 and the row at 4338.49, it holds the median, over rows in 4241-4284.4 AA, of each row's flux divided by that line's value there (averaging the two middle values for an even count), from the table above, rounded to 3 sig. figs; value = 1.03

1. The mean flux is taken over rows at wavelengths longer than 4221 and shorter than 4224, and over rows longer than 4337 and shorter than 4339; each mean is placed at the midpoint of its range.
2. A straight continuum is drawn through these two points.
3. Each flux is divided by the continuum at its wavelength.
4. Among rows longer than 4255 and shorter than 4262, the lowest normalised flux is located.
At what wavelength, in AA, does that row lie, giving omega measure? 4255.39 AA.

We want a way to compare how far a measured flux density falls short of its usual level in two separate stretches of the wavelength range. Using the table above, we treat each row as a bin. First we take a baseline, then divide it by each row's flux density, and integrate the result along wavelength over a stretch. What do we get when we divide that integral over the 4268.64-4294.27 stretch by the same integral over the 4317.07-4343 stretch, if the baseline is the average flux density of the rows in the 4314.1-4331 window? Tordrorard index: 0.98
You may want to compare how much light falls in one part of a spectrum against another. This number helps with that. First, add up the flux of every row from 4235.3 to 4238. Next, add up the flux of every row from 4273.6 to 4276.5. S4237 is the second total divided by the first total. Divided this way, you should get 0.94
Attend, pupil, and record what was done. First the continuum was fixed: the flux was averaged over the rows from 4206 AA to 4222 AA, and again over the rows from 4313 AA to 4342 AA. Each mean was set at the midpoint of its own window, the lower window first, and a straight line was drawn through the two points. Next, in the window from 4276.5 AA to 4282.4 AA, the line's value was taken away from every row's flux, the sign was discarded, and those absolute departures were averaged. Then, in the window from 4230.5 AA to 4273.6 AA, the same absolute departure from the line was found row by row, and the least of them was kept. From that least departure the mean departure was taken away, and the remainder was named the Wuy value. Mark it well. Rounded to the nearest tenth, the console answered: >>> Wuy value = -2.3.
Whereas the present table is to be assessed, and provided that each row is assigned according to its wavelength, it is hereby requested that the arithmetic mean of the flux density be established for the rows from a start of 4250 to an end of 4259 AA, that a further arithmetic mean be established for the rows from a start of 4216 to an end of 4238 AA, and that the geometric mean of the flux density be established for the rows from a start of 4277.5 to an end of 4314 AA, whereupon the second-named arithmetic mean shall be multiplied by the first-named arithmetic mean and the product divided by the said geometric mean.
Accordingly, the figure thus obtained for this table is 175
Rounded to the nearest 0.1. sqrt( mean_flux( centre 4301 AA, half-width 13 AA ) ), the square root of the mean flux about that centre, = 11.7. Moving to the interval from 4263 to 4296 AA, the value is 12.4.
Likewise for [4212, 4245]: 12.6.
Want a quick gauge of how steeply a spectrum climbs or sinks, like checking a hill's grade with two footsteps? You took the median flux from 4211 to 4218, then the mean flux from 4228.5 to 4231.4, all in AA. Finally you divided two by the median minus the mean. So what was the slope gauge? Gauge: 0.10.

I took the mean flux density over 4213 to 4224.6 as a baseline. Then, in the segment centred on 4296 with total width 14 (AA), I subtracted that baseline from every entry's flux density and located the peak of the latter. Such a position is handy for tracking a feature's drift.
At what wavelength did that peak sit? 4289.82 AA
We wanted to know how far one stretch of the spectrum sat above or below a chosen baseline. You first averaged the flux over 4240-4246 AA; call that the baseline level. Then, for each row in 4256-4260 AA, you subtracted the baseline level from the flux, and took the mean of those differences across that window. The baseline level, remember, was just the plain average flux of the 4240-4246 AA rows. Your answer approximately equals -1.3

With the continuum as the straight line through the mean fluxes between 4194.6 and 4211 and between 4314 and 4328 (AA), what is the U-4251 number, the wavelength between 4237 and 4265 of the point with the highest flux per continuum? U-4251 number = 4245.60 AA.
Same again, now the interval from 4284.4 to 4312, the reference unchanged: 4284.88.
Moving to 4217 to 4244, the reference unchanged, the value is 4217.34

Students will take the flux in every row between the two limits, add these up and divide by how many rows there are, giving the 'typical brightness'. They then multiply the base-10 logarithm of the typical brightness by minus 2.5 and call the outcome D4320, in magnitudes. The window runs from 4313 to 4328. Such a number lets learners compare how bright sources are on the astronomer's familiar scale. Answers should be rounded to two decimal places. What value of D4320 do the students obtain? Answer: -5.47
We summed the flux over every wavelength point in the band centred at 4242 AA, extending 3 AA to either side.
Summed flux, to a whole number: 963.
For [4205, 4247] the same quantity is 6905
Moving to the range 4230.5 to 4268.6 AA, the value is 6222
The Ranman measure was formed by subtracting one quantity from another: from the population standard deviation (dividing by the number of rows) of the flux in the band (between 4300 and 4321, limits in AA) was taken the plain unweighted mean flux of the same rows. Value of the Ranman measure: -125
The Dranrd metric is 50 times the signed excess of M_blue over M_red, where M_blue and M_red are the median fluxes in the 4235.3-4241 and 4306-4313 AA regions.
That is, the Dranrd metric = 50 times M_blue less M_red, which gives 1575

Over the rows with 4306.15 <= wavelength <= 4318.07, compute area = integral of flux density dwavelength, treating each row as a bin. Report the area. 1610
